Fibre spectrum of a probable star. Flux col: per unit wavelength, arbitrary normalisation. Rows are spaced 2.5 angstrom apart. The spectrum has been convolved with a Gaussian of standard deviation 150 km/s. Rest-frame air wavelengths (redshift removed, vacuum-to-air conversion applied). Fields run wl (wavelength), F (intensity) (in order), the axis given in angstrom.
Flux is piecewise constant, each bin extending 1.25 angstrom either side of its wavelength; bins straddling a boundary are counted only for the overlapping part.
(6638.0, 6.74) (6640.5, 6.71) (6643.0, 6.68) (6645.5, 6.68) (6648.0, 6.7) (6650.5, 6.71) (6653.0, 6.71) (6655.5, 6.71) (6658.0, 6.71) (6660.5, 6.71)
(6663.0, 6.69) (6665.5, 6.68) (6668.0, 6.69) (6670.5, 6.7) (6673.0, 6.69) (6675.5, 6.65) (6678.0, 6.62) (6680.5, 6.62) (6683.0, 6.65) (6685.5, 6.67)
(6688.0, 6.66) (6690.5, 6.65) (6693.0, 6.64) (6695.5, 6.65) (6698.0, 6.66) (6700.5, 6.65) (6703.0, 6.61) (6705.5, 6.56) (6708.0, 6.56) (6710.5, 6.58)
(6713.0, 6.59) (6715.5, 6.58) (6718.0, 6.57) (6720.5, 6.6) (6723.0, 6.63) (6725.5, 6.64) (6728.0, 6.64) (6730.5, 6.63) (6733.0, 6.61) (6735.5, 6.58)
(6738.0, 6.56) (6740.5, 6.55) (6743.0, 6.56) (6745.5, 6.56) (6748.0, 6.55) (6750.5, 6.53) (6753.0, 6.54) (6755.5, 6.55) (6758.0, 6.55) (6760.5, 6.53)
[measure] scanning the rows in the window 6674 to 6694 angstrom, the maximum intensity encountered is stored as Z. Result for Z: 6.67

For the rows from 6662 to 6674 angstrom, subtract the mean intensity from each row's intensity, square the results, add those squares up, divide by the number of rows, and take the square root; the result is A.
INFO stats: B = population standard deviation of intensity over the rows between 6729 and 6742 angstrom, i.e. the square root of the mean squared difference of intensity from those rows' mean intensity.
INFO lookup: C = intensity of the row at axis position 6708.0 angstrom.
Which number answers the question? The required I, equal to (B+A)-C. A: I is -6.524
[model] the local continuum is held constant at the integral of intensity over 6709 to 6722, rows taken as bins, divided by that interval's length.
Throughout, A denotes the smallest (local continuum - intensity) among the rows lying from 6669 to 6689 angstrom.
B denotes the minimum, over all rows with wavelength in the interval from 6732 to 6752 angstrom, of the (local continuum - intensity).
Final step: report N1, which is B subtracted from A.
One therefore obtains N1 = -0.09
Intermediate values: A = -0.116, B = -0.026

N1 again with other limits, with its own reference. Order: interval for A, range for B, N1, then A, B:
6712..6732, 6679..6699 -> 0.03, -0.056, -0.086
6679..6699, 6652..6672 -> 0.04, -0.086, -0.126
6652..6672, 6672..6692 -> -0.02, -0.126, -0.106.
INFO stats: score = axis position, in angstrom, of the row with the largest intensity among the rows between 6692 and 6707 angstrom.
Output 6698.0 angstrom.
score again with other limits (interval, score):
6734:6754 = 6735.5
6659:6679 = 6660.5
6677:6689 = 6685.5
